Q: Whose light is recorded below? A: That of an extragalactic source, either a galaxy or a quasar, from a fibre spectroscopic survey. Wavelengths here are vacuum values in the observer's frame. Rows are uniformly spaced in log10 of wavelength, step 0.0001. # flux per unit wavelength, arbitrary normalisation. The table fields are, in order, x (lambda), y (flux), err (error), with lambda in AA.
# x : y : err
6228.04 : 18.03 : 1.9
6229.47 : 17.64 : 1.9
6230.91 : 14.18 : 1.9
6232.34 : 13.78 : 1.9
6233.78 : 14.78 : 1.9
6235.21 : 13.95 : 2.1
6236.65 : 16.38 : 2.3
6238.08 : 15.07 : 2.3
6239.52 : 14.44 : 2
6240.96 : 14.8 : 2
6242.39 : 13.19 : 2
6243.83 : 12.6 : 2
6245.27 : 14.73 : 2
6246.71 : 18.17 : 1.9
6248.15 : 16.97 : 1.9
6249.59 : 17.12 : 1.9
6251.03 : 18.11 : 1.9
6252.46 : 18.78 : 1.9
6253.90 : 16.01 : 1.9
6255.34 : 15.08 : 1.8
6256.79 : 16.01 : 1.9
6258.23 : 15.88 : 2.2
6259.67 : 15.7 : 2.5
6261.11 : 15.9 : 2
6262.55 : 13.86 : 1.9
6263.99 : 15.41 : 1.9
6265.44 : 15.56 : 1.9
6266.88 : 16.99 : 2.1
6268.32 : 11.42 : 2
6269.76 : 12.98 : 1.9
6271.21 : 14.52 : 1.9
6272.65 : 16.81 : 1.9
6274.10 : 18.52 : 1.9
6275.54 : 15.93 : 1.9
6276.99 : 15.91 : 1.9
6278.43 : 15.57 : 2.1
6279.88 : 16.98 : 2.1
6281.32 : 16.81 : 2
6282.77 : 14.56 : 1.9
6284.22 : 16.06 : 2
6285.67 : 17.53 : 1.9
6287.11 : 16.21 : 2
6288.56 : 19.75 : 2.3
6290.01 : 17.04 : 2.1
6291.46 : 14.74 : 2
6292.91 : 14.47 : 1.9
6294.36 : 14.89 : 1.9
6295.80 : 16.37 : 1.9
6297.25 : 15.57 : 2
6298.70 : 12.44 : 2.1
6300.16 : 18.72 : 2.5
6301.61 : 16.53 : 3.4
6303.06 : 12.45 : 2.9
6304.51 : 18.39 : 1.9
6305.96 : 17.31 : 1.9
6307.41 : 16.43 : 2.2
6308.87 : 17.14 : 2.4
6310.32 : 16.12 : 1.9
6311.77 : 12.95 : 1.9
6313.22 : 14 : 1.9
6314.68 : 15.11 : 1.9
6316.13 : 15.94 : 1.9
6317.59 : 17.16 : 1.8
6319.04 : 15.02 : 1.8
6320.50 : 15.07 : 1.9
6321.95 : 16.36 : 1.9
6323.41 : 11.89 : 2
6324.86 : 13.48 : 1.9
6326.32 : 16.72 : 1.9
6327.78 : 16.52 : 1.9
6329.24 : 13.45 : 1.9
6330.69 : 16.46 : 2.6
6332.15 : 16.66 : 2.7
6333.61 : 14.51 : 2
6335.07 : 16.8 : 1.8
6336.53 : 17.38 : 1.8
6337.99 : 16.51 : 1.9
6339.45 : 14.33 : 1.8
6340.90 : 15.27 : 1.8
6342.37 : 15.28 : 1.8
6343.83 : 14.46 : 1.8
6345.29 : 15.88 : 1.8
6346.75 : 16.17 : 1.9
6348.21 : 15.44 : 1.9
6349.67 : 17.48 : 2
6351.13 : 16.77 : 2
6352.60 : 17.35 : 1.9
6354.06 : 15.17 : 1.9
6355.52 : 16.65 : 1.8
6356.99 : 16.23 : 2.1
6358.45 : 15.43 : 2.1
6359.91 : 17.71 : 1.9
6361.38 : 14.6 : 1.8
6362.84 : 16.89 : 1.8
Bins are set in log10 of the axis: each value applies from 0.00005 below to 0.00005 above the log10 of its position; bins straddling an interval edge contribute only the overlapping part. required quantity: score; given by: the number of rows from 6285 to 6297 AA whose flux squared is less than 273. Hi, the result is 5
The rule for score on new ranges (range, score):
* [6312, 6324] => 7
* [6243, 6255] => 3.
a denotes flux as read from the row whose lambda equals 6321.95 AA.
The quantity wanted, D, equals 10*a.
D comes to 164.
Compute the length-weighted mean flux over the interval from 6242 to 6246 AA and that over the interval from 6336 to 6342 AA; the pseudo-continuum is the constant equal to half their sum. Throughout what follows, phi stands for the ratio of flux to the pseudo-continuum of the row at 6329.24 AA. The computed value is 0.92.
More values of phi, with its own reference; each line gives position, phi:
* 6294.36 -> 1.02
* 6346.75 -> 1.10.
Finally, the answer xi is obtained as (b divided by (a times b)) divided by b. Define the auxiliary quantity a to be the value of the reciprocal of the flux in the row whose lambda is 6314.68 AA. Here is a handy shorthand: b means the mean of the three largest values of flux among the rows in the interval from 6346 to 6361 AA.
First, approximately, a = 0.066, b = 17.5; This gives 0.86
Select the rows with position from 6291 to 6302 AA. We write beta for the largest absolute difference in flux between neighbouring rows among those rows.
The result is 6.3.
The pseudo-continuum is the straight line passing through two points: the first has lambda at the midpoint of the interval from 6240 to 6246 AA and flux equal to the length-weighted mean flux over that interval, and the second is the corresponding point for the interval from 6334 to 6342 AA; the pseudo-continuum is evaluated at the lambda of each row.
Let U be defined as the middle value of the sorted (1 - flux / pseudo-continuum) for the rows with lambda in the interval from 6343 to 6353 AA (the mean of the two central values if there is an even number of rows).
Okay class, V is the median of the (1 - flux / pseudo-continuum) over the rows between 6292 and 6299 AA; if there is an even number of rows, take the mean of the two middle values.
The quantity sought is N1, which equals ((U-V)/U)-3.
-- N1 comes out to 1.8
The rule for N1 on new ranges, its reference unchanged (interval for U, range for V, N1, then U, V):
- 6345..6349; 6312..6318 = -1.7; 0.014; -0.005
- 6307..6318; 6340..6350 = -0.9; -0.041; 0.045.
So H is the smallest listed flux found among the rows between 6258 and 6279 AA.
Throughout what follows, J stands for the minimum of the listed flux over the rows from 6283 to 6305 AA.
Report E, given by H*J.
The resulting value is 142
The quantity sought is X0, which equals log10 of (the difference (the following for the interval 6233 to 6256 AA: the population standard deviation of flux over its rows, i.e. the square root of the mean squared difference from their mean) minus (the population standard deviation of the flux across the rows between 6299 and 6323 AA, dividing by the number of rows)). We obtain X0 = -1.27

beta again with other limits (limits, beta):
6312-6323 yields 2.1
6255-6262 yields 0.9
